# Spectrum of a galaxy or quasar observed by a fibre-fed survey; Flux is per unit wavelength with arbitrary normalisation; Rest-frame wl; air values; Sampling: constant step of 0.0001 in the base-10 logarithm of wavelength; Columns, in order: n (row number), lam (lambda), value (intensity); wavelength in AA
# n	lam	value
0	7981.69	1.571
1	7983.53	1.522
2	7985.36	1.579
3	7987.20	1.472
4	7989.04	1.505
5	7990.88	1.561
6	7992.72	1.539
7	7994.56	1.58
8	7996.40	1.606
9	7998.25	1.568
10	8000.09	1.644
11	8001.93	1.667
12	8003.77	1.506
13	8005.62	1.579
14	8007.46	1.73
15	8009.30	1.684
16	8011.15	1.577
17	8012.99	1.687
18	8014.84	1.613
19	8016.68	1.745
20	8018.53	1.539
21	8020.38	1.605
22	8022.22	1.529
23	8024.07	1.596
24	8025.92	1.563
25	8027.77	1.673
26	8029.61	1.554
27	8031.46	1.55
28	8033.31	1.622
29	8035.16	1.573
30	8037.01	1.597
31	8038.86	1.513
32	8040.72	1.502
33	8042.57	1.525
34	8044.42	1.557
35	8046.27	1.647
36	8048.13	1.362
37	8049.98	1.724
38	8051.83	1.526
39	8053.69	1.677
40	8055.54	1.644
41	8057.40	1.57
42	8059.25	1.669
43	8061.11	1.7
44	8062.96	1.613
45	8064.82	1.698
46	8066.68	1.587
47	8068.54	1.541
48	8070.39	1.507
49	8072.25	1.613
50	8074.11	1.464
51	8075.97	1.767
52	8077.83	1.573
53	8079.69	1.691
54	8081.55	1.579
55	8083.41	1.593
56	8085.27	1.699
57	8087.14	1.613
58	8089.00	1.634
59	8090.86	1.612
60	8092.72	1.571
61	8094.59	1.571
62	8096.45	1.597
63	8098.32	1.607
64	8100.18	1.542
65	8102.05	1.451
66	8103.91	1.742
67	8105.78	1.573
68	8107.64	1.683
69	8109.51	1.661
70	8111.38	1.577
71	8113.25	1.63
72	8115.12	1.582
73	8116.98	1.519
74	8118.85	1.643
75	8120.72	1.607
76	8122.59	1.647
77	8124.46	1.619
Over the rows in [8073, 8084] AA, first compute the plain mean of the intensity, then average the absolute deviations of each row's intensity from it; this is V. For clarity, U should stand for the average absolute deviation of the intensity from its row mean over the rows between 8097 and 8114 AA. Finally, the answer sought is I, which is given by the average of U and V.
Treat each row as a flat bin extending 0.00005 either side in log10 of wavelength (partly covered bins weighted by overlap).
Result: 0.071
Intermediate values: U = 0.064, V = 0.079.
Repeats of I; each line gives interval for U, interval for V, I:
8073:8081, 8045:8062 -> 0.095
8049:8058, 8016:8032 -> 0.059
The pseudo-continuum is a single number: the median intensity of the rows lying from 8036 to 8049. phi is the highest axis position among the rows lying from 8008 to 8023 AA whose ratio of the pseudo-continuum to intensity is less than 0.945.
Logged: 8016.68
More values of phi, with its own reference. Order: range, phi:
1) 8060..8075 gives 8064.82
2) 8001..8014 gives 8012.99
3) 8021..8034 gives 8033.31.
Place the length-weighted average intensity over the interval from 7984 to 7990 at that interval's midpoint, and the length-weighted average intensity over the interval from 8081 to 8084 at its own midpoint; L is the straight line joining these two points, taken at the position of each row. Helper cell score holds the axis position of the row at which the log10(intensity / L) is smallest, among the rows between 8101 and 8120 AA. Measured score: 8102.05 AA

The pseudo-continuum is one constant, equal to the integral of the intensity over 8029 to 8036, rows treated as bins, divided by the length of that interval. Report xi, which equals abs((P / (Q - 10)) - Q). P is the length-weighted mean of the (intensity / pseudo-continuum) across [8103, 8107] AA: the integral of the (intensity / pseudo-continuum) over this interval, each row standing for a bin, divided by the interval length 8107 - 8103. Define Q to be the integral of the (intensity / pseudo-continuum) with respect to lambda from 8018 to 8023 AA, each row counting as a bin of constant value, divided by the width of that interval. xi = 1.11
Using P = 1.05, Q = 0.99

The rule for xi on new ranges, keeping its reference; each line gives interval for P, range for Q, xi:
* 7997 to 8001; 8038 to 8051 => 1.09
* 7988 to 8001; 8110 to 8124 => 1.13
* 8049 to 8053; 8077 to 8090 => 1.15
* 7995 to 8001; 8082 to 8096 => 1.14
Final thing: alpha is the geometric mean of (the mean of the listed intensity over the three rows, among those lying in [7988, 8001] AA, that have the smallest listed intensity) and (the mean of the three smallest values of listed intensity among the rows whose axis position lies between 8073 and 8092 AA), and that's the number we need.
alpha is 1.54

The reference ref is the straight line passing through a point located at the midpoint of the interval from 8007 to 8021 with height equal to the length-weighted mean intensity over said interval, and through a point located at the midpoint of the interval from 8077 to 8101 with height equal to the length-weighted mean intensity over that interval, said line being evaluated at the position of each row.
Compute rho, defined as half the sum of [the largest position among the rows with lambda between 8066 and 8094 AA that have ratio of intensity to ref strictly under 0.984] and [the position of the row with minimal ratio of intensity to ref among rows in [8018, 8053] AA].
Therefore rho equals 8070.4 AA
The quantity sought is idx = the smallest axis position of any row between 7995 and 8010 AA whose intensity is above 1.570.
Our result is 7996.40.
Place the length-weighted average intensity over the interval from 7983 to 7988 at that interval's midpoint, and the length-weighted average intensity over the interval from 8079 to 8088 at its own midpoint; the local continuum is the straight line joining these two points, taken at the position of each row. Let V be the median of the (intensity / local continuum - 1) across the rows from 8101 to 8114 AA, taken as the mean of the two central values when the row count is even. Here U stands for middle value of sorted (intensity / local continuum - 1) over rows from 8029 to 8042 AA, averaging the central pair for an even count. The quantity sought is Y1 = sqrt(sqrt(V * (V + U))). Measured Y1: 0.16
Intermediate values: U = -0.013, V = -0.021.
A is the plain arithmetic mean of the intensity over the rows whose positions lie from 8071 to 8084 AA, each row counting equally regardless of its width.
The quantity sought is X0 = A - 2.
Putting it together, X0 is -0.39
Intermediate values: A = 1.61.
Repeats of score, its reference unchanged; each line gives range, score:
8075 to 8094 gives 8092.72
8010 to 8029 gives 8022.22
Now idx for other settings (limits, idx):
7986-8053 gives 7994.56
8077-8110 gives 8077.83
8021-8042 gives 8024.07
